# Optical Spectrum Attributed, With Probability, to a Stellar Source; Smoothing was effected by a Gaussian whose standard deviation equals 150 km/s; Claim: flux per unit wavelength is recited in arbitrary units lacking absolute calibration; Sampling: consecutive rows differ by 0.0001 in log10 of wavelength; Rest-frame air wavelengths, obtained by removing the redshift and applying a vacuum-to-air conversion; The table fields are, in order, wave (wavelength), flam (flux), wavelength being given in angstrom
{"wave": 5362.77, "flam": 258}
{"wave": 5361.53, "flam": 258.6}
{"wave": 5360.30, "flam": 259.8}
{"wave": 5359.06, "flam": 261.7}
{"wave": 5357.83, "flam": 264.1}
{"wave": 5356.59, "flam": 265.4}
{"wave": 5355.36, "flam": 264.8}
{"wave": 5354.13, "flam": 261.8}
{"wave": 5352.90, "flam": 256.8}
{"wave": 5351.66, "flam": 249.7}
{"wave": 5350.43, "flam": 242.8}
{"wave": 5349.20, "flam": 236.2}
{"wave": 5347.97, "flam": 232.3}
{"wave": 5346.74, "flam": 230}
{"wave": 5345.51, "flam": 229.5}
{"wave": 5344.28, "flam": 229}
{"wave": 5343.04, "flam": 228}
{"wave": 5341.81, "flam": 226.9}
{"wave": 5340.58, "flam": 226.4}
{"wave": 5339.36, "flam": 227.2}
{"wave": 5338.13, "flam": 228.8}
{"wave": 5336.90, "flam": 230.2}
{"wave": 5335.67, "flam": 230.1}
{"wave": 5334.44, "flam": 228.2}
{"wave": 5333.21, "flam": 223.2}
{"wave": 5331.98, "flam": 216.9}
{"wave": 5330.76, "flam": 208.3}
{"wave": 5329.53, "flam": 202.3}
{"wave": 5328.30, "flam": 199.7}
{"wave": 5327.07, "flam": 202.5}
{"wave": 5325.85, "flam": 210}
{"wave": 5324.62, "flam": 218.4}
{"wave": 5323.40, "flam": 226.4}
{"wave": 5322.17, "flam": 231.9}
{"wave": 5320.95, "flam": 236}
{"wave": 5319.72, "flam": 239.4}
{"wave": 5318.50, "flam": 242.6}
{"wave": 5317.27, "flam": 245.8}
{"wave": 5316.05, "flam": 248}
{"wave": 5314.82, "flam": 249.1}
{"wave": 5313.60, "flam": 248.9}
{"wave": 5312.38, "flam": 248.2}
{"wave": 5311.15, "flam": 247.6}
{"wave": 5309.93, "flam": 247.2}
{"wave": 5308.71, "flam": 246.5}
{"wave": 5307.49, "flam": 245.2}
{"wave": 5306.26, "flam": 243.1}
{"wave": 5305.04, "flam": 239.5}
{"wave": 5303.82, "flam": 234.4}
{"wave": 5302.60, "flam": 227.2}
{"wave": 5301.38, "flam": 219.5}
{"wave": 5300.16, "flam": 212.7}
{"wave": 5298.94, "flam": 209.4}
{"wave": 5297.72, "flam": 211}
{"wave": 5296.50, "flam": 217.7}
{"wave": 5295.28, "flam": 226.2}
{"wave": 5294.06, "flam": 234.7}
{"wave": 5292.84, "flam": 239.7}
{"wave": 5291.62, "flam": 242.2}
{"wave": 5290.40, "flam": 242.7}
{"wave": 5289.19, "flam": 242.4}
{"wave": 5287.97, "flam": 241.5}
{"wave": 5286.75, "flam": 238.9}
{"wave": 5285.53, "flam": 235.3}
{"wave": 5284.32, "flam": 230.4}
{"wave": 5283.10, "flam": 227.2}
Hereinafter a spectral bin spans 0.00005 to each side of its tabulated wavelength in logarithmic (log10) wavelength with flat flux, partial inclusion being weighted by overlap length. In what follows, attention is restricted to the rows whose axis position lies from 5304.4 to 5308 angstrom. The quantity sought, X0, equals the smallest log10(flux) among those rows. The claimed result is 2.38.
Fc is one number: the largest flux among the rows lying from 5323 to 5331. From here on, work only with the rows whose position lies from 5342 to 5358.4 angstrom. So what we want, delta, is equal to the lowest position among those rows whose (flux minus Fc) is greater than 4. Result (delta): 5347.97 angstrom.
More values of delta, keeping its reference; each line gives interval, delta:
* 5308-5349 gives 5308.71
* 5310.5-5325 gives 5311.15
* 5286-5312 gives 5286.75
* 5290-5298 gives 5290.40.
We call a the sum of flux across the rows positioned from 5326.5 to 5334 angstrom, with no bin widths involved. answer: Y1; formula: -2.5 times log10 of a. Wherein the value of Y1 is -7.74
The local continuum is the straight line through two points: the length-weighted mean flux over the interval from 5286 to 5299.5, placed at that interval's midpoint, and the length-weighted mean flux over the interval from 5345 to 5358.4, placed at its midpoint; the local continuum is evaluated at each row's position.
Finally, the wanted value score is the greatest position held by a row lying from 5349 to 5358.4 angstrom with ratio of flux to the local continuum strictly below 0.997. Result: 5350.43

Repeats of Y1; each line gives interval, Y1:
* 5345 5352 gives -7.88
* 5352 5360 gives -7.99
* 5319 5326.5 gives -7.84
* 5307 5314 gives -7.93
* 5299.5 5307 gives -7.85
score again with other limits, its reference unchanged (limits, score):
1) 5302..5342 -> 5341.81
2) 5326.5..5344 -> 5343.04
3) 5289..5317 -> 5302.60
